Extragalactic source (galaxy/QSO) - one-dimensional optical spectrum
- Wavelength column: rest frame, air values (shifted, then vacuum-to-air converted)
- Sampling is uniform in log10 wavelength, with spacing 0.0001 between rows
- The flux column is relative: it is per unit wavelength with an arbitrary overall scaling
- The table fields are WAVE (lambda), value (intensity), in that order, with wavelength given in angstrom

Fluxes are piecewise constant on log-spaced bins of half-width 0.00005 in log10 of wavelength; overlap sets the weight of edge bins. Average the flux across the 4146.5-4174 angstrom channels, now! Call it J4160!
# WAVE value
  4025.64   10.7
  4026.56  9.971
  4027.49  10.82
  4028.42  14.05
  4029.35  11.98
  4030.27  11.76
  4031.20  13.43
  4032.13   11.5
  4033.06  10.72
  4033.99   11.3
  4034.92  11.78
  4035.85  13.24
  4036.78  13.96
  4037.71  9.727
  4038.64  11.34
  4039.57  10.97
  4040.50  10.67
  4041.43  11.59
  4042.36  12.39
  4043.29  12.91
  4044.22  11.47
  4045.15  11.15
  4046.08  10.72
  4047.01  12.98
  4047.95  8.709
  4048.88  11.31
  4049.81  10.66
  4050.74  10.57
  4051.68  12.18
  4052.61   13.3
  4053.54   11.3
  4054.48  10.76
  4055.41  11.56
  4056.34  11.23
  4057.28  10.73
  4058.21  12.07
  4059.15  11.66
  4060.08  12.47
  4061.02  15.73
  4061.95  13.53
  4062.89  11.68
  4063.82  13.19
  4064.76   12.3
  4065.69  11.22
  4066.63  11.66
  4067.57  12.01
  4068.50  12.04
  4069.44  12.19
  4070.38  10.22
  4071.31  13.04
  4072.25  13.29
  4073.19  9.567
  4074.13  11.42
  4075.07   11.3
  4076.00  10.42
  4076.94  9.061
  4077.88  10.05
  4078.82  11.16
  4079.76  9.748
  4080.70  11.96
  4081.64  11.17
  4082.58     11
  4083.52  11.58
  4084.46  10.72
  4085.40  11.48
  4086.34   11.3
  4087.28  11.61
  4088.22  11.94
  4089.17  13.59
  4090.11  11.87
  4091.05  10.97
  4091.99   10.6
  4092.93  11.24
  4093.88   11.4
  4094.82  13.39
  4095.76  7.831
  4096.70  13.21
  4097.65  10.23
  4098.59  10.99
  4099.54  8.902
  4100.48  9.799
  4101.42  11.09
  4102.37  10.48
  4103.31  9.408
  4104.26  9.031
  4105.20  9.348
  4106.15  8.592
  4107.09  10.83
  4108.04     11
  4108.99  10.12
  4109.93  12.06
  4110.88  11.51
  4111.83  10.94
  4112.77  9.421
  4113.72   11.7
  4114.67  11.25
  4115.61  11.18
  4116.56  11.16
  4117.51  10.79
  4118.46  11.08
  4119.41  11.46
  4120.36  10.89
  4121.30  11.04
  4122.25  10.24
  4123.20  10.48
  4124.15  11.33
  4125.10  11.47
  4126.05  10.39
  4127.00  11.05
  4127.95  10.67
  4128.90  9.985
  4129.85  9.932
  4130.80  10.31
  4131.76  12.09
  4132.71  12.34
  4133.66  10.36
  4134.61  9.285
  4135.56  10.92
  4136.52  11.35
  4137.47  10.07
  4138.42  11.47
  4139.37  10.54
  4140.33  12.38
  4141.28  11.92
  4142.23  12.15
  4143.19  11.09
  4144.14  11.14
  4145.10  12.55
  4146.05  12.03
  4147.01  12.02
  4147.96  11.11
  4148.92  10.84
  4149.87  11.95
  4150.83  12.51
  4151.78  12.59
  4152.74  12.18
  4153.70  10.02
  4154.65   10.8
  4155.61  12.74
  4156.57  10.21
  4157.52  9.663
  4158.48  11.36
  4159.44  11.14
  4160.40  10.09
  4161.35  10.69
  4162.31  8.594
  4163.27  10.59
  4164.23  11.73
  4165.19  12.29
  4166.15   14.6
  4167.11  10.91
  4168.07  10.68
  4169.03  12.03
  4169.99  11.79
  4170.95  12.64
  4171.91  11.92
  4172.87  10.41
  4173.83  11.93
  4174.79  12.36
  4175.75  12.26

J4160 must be 11.4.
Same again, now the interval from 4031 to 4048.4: 11.6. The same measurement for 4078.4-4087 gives 11.1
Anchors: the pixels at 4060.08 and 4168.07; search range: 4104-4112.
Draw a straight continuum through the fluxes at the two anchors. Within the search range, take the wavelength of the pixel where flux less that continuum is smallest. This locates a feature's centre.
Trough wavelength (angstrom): 4106.15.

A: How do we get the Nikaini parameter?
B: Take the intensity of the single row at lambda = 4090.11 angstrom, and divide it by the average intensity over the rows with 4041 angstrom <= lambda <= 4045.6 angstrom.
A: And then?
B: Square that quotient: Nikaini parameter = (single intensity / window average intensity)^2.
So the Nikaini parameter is 0.99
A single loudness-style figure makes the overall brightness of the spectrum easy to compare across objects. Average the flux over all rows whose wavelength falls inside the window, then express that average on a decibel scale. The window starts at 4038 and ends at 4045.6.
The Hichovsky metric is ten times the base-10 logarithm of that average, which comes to 10.6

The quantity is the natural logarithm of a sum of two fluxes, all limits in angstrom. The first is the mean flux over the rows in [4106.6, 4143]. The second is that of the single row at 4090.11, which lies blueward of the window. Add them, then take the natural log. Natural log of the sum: 3.13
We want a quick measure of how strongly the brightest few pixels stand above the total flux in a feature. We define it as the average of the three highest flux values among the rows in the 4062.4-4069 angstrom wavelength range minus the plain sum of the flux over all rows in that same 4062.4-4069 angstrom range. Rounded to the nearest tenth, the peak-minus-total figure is -71.6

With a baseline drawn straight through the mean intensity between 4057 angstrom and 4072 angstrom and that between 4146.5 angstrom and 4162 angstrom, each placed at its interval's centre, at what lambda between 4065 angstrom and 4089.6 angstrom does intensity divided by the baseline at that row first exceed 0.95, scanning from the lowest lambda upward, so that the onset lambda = 4066.63 angstrom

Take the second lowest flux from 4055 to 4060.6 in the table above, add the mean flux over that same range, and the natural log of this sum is 3.13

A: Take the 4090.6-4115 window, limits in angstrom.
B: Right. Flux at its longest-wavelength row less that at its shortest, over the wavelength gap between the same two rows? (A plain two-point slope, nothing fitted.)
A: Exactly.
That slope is 0.01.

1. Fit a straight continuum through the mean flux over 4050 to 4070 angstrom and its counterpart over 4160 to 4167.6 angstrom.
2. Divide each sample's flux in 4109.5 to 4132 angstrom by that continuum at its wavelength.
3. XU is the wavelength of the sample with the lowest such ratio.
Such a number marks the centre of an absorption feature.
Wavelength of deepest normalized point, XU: 4112.77 angstrom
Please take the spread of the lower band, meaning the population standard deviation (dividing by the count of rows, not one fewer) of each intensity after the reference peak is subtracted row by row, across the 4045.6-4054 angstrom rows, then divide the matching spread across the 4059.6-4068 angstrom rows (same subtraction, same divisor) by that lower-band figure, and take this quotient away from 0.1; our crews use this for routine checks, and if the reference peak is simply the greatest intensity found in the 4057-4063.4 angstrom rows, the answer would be -0.88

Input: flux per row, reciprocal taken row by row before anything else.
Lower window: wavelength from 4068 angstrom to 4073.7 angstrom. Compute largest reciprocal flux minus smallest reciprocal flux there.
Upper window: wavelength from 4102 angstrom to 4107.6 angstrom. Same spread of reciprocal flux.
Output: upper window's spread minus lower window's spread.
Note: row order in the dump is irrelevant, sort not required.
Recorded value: -0.0052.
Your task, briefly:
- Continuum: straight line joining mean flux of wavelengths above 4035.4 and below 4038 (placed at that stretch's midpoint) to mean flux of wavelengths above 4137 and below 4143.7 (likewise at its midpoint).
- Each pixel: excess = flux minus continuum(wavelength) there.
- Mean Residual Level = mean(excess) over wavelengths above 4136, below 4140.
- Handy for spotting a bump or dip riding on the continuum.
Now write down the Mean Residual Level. -0.5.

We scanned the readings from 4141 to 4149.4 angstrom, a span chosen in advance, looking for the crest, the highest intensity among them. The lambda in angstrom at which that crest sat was 4145.10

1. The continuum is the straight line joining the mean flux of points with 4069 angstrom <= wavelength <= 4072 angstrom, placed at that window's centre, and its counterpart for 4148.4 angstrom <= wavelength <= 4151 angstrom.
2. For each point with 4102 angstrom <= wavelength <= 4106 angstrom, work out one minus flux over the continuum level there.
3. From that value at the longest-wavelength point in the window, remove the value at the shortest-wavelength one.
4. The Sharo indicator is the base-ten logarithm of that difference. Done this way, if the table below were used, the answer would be -1.02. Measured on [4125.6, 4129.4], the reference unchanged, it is -1.47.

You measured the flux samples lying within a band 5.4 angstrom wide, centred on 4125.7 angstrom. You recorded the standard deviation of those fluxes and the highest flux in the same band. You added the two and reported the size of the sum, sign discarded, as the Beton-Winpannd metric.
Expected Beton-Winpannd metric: 11.9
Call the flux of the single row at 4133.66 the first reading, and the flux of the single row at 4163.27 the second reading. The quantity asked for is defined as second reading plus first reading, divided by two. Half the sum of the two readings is 10.5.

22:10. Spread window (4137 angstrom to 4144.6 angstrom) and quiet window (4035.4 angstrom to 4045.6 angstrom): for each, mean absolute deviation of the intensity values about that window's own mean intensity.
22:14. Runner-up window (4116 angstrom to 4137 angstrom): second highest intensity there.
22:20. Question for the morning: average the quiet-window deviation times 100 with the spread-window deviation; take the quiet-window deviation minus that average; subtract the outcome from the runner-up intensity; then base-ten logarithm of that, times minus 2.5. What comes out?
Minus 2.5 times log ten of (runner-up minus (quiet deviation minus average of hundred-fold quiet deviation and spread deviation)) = -4.46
